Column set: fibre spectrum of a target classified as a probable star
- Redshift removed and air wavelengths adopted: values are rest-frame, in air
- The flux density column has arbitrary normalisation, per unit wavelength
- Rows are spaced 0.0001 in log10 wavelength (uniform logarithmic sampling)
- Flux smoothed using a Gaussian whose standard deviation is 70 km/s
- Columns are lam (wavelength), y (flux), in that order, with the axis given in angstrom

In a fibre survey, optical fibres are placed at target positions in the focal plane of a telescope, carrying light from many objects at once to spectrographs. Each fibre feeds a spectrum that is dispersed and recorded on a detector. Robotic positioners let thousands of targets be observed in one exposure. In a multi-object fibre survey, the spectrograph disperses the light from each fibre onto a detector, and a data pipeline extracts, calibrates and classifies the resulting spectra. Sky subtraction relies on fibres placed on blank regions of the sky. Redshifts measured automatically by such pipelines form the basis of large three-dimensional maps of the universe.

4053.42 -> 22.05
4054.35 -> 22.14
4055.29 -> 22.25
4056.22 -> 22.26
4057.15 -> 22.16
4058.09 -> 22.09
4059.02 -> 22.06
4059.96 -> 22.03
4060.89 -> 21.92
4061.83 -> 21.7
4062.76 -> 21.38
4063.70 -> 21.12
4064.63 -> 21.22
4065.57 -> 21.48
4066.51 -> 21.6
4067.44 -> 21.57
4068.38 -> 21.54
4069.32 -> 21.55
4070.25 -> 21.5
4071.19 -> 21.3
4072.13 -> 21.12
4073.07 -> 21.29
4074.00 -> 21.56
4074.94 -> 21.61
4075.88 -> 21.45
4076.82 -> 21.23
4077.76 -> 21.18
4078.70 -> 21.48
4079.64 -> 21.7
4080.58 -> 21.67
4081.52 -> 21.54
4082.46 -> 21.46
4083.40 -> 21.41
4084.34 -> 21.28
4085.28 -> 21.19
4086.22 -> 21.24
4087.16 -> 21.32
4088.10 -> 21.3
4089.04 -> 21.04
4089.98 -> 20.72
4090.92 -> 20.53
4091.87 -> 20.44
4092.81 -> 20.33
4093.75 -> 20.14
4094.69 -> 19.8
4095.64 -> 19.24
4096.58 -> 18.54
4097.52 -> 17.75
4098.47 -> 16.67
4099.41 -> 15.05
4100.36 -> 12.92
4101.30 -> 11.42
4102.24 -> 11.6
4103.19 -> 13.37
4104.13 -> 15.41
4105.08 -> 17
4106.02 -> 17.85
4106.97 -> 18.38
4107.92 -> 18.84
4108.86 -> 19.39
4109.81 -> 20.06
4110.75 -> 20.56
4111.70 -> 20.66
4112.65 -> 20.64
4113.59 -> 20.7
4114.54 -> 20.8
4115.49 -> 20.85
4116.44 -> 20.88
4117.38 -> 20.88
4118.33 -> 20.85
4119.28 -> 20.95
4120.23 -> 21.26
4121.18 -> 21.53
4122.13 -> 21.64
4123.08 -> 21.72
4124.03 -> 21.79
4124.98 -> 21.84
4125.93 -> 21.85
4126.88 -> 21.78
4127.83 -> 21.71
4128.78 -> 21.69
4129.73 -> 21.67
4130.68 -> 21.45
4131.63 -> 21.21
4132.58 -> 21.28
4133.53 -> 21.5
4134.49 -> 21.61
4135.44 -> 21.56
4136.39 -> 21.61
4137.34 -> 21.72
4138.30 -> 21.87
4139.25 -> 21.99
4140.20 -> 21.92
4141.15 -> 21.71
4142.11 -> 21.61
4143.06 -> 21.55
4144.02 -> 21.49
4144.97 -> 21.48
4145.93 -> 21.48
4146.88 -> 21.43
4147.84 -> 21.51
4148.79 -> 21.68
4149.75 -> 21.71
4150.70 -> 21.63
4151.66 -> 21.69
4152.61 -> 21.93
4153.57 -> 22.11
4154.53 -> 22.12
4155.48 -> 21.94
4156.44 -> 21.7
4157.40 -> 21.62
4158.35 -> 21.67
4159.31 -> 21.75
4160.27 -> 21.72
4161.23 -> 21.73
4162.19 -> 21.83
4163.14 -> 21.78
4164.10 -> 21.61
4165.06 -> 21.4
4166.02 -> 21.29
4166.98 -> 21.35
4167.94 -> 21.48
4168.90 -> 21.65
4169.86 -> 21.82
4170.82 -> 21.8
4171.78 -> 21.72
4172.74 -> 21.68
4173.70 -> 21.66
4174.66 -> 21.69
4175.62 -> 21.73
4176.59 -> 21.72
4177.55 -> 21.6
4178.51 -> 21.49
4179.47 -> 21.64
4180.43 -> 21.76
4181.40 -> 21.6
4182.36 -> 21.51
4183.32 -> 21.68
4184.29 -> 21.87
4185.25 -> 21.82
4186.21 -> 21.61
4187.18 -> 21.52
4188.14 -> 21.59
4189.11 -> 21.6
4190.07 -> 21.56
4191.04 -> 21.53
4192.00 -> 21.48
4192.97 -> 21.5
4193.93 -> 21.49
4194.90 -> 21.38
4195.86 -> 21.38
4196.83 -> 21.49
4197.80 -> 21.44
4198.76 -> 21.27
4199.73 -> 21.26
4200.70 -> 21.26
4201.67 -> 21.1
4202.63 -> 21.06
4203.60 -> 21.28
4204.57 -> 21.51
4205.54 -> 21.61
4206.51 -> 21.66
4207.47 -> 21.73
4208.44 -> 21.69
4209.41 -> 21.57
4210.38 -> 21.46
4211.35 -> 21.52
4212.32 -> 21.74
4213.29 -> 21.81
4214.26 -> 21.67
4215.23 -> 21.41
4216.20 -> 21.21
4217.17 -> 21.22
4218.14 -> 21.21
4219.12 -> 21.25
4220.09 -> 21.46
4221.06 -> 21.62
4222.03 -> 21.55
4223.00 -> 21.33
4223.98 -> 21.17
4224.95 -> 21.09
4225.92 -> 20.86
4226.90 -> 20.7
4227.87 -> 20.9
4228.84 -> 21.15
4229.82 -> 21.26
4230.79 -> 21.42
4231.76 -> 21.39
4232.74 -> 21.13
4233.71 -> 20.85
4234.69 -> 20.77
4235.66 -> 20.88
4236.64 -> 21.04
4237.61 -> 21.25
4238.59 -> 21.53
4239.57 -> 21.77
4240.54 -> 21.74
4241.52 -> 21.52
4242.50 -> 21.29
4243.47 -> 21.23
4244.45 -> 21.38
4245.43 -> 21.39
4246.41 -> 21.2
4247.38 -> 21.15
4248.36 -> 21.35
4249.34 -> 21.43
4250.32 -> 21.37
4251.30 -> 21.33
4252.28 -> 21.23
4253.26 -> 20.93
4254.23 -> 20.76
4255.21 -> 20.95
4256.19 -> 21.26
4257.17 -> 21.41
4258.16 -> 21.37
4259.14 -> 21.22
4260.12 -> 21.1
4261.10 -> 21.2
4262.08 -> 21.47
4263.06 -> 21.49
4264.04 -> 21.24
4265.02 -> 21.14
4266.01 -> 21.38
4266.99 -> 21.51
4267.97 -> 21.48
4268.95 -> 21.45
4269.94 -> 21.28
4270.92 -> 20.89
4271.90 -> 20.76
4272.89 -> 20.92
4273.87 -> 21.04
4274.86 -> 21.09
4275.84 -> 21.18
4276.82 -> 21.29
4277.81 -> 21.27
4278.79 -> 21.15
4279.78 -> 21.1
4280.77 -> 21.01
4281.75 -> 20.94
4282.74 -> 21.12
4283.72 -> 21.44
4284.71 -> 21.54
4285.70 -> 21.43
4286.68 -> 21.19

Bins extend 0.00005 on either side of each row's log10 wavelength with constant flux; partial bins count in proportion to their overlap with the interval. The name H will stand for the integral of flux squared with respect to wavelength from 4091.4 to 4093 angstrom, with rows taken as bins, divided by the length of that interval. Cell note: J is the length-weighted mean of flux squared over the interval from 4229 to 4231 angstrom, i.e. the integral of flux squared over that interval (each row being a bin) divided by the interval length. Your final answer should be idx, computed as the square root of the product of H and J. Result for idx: 434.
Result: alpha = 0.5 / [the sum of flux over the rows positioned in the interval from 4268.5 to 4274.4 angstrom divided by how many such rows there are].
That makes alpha 0.0237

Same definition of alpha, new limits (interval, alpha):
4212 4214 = 0.0230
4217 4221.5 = 0.0234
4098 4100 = 0.0315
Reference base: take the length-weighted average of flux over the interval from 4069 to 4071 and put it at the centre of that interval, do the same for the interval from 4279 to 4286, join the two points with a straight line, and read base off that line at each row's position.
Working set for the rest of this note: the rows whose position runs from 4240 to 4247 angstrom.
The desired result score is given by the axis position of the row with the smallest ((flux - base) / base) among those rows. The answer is 4246.41 angstrom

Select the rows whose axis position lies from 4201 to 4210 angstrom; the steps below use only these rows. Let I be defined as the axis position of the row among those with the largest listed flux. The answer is 4207.47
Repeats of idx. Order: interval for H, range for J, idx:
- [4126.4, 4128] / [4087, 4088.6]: 464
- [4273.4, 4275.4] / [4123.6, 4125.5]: 459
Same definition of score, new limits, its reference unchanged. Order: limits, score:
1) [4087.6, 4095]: 4094.69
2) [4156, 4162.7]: 4157.40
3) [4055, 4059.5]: 4059.02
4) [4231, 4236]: 4234.69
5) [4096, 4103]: 4101.30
